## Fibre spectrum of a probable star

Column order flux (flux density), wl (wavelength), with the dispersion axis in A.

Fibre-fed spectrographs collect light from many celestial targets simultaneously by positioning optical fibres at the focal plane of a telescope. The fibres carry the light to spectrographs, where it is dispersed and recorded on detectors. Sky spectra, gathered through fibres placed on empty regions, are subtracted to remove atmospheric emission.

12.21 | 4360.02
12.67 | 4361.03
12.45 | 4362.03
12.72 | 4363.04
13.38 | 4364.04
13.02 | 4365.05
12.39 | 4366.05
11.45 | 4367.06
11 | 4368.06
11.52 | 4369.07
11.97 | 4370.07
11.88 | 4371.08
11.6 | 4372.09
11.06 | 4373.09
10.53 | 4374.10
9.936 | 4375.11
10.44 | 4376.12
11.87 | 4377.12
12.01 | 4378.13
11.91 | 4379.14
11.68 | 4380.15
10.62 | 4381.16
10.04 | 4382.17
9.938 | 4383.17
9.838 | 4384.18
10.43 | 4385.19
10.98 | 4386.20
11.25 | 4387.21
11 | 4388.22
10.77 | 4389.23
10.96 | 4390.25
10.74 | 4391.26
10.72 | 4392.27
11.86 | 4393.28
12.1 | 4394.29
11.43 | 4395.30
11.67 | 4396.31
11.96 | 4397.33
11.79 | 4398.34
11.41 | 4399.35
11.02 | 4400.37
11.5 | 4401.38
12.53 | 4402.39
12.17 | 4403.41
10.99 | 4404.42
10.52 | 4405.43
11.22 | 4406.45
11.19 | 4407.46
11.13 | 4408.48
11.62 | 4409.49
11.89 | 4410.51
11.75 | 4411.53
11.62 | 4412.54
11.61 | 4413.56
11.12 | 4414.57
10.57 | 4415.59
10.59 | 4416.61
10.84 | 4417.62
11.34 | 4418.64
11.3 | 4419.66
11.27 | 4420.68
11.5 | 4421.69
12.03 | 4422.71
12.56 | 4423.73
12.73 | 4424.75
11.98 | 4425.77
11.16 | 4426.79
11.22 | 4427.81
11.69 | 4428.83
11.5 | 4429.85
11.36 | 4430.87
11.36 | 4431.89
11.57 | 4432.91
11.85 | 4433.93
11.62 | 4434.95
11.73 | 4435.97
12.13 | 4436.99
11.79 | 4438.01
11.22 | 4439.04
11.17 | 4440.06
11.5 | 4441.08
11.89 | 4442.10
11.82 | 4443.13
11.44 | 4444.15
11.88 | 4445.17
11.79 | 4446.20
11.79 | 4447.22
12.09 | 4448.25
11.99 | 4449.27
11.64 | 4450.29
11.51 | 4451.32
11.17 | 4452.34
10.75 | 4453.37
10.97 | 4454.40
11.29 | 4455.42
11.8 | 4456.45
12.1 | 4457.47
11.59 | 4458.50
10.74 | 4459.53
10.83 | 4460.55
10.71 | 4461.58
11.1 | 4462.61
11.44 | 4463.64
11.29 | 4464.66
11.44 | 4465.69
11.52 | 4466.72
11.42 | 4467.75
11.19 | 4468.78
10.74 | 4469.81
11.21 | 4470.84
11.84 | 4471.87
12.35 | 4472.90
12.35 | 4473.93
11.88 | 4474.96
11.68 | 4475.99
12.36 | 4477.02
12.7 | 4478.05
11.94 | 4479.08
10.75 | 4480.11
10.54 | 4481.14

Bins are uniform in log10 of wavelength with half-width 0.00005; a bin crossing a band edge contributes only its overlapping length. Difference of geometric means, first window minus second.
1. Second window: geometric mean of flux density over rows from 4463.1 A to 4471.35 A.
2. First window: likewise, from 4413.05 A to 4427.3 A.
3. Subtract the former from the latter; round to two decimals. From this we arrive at 0.18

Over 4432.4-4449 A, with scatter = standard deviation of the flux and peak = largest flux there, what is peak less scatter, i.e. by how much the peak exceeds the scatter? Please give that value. 11.9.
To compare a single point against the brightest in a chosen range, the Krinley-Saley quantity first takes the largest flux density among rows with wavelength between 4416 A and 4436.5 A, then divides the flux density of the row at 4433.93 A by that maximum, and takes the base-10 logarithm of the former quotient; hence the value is -0.0311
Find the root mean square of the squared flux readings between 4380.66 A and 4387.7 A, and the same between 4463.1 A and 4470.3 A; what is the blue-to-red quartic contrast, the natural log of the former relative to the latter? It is -0.15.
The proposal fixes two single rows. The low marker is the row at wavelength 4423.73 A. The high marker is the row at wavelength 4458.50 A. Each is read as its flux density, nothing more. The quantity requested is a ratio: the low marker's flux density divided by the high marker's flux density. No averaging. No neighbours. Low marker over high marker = 1.08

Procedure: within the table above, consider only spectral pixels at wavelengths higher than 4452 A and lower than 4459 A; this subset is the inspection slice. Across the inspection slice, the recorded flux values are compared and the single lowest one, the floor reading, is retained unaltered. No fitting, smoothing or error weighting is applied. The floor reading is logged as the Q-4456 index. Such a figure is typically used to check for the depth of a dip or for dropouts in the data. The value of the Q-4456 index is 10.75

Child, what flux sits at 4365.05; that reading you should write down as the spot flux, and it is 13.02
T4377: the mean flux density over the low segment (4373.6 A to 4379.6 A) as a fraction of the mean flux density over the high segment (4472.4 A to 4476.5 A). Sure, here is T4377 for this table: 0.92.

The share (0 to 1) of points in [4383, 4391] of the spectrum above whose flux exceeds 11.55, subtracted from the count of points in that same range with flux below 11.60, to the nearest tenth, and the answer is 8.0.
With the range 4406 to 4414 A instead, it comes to 2.4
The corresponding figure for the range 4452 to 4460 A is 5.6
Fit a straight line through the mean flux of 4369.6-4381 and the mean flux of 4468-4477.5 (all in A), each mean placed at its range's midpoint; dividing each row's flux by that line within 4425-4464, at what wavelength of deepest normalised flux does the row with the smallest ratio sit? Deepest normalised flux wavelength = 4461.58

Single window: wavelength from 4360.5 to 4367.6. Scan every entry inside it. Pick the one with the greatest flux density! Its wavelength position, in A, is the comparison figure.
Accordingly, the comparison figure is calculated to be 4364.04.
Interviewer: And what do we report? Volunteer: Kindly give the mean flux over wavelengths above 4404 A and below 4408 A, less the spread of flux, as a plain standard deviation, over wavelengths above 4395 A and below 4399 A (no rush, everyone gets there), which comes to 10.8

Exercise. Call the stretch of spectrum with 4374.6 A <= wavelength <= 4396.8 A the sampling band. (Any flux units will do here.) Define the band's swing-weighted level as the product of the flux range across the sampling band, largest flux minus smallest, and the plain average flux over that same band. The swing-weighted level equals 25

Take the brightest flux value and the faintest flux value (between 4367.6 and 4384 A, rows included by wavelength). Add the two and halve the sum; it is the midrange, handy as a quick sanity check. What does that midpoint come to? 11.0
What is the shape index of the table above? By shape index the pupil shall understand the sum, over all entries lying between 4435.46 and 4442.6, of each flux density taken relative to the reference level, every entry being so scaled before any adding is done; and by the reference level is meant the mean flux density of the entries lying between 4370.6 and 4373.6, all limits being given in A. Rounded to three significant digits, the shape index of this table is 7.07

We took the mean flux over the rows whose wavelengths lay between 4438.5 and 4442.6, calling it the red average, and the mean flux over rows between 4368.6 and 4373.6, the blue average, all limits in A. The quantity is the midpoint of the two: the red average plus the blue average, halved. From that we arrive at 11.5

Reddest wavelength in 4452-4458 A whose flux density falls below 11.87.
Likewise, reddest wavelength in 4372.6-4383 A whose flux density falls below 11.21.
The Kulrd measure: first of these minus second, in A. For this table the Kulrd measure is 74.3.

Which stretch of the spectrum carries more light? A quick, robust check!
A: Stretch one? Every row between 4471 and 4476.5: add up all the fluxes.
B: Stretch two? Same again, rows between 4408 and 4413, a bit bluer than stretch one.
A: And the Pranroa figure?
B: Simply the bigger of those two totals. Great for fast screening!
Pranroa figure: 60.1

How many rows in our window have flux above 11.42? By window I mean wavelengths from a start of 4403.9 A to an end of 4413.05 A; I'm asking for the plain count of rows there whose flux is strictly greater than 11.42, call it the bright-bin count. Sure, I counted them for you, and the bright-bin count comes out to 4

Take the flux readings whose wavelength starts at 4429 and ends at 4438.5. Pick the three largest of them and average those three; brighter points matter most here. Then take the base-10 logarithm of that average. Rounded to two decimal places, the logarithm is 1.08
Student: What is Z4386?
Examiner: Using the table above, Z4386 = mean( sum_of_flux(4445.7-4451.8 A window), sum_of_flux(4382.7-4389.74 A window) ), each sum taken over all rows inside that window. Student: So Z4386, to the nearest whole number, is 73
